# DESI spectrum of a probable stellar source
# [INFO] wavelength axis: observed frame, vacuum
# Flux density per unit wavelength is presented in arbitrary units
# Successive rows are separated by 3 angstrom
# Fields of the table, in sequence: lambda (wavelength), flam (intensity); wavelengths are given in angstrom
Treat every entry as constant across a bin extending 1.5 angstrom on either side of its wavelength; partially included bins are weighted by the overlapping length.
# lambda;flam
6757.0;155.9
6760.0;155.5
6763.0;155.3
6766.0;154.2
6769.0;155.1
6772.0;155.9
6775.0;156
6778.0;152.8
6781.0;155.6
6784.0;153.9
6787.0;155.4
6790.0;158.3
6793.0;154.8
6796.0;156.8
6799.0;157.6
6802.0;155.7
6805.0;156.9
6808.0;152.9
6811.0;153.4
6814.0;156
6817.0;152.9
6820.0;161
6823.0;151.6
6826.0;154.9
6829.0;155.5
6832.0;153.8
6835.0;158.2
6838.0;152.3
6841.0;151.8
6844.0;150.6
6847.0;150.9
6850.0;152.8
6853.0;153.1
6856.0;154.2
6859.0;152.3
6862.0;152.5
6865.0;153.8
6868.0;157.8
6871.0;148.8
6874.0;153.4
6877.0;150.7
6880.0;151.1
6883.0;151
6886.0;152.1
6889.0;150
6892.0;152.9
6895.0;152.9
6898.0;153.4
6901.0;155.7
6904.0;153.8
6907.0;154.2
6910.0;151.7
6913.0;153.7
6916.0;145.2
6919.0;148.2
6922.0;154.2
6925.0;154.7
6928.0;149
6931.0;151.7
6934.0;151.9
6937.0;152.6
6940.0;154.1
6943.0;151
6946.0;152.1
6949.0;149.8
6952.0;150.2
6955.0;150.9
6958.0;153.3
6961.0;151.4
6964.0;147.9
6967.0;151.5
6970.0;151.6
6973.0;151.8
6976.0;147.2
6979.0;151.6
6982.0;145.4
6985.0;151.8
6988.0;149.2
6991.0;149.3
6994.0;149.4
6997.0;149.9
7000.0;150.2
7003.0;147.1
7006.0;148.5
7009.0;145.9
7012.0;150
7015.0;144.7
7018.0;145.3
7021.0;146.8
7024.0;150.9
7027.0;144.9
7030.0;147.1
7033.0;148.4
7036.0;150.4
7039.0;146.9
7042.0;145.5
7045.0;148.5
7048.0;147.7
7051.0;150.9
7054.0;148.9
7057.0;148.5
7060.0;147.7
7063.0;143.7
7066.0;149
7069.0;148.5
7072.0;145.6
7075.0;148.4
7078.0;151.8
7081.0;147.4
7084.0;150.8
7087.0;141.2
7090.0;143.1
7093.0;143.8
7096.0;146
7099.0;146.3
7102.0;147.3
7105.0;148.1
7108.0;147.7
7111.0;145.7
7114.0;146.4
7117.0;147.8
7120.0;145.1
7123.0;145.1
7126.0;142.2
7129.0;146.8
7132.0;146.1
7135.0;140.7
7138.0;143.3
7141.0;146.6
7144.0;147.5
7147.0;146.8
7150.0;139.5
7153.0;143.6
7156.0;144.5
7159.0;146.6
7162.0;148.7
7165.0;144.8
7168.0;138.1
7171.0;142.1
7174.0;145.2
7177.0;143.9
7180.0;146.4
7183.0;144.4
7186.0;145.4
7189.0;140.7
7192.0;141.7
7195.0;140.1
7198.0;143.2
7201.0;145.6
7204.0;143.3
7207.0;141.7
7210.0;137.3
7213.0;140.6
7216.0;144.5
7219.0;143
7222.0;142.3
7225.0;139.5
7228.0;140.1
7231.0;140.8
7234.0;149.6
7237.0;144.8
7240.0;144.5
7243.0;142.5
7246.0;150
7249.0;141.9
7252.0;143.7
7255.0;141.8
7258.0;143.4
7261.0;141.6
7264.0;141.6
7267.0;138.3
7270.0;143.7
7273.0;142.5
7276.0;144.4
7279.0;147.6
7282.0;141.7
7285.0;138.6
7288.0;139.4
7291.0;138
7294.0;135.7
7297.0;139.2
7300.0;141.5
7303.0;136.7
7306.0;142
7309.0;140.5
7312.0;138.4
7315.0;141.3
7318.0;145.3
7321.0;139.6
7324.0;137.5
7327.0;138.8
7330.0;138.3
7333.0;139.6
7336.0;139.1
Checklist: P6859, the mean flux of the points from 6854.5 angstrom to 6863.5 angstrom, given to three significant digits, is 153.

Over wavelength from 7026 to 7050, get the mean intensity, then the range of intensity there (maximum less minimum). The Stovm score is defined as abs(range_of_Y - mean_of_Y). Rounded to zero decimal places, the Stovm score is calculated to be 142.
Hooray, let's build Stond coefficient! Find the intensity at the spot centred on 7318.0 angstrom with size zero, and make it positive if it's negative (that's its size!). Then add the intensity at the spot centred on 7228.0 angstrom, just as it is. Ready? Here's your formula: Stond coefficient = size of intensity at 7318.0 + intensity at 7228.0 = 285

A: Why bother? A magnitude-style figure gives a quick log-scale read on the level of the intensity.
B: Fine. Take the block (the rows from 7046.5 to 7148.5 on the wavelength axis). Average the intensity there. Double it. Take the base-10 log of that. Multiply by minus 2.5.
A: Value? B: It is -6.17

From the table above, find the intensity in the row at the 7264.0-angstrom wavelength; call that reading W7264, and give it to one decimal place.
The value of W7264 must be 141.6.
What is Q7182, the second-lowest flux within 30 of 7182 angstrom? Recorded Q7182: 138.1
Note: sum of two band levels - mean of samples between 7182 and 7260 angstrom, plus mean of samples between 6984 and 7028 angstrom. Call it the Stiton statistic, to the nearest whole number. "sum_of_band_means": 291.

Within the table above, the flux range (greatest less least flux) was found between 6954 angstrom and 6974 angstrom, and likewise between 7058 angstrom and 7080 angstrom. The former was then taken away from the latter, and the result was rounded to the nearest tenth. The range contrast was 2.7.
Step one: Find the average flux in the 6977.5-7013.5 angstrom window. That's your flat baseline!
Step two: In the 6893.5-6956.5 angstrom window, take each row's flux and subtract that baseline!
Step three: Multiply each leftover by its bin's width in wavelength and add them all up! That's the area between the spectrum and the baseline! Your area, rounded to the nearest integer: 184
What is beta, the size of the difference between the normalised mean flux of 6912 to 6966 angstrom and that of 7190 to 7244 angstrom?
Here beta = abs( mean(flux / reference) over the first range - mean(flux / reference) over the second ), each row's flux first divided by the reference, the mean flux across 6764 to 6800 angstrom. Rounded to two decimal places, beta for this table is 0.06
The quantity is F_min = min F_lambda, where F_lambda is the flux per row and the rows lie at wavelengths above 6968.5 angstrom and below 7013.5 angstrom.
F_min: 145.4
